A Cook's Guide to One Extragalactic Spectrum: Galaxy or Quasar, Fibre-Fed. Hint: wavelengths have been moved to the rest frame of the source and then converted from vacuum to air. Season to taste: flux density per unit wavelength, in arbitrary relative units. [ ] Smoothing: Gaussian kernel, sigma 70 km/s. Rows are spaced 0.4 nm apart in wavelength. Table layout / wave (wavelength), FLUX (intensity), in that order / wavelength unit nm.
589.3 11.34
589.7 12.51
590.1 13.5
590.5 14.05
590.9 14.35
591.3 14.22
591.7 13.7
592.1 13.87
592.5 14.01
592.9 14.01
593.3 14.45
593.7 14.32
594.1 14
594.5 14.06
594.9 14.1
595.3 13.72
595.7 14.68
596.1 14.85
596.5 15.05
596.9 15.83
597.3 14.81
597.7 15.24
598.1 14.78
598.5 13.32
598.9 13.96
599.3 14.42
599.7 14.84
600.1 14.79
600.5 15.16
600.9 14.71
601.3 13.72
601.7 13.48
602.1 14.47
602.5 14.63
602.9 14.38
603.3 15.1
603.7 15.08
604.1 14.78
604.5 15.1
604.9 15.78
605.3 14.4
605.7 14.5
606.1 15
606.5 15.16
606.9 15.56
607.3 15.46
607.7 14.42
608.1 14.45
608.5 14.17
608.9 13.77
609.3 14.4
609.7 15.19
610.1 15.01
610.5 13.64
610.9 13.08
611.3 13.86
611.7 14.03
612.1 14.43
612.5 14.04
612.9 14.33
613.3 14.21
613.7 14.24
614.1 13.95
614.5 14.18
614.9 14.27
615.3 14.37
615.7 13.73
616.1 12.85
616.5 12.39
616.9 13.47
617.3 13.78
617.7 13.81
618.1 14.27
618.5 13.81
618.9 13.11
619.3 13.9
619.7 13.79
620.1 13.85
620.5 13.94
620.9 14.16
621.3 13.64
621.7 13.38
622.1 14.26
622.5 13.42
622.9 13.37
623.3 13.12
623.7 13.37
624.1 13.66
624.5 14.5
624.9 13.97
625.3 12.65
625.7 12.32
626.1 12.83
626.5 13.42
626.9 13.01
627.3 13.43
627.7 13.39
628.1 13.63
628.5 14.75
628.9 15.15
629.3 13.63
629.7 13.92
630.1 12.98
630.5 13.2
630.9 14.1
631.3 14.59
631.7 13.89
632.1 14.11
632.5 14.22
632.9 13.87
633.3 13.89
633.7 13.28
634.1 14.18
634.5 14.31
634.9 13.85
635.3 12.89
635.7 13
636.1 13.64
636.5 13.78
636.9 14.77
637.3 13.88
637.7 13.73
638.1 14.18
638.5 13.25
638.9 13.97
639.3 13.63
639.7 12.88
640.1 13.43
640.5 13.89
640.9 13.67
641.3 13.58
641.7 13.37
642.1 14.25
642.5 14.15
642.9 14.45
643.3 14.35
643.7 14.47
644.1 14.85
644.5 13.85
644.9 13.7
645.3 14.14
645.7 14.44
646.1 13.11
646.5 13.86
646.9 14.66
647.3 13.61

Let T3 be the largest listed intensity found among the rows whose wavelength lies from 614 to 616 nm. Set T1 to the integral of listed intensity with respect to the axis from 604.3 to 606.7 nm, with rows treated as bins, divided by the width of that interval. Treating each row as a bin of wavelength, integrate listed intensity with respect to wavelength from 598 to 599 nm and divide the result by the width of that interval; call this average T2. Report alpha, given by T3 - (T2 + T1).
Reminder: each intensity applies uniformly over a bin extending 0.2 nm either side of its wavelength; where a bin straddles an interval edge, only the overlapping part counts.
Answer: -14.6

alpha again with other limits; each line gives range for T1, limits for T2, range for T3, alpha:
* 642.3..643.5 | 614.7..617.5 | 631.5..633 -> -13.6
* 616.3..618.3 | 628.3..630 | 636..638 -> -13.1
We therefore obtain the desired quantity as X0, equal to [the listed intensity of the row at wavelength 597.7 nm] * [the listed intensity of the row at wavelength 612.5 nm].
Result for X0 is 214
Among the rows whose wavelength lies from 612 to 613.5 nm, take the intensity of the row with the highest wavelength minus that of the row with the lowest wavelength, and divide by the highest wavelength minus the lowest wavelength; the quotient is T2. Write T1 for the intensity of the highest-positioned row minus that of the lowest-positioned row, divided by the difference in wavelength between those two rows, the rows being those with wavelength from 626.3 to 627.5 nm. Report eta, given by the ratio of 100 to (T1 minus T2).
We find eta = 511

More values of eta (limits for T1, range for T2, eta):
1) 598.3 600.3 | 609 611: 57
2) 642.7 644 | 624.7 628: 431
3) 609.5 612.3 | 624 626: 192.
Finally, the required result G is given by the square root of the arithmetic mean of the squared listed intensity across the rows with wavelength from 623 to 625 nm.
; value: 13.7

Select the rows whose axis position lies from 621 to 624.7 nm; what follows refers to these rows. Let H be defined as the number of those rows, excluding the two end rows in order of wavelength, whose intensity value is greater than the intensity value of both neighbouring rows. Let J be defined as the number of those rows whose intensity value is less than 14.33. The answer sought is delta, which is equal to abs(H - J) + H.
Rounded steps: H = 1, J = 8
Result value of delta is 8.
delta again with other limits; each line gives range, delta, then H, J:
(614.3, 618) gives 8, 1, 8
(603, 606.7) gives 2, 1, 0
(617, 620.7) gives 9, 2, 9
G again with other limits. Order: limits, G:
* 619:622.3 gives 13.9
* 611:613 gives 14.1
